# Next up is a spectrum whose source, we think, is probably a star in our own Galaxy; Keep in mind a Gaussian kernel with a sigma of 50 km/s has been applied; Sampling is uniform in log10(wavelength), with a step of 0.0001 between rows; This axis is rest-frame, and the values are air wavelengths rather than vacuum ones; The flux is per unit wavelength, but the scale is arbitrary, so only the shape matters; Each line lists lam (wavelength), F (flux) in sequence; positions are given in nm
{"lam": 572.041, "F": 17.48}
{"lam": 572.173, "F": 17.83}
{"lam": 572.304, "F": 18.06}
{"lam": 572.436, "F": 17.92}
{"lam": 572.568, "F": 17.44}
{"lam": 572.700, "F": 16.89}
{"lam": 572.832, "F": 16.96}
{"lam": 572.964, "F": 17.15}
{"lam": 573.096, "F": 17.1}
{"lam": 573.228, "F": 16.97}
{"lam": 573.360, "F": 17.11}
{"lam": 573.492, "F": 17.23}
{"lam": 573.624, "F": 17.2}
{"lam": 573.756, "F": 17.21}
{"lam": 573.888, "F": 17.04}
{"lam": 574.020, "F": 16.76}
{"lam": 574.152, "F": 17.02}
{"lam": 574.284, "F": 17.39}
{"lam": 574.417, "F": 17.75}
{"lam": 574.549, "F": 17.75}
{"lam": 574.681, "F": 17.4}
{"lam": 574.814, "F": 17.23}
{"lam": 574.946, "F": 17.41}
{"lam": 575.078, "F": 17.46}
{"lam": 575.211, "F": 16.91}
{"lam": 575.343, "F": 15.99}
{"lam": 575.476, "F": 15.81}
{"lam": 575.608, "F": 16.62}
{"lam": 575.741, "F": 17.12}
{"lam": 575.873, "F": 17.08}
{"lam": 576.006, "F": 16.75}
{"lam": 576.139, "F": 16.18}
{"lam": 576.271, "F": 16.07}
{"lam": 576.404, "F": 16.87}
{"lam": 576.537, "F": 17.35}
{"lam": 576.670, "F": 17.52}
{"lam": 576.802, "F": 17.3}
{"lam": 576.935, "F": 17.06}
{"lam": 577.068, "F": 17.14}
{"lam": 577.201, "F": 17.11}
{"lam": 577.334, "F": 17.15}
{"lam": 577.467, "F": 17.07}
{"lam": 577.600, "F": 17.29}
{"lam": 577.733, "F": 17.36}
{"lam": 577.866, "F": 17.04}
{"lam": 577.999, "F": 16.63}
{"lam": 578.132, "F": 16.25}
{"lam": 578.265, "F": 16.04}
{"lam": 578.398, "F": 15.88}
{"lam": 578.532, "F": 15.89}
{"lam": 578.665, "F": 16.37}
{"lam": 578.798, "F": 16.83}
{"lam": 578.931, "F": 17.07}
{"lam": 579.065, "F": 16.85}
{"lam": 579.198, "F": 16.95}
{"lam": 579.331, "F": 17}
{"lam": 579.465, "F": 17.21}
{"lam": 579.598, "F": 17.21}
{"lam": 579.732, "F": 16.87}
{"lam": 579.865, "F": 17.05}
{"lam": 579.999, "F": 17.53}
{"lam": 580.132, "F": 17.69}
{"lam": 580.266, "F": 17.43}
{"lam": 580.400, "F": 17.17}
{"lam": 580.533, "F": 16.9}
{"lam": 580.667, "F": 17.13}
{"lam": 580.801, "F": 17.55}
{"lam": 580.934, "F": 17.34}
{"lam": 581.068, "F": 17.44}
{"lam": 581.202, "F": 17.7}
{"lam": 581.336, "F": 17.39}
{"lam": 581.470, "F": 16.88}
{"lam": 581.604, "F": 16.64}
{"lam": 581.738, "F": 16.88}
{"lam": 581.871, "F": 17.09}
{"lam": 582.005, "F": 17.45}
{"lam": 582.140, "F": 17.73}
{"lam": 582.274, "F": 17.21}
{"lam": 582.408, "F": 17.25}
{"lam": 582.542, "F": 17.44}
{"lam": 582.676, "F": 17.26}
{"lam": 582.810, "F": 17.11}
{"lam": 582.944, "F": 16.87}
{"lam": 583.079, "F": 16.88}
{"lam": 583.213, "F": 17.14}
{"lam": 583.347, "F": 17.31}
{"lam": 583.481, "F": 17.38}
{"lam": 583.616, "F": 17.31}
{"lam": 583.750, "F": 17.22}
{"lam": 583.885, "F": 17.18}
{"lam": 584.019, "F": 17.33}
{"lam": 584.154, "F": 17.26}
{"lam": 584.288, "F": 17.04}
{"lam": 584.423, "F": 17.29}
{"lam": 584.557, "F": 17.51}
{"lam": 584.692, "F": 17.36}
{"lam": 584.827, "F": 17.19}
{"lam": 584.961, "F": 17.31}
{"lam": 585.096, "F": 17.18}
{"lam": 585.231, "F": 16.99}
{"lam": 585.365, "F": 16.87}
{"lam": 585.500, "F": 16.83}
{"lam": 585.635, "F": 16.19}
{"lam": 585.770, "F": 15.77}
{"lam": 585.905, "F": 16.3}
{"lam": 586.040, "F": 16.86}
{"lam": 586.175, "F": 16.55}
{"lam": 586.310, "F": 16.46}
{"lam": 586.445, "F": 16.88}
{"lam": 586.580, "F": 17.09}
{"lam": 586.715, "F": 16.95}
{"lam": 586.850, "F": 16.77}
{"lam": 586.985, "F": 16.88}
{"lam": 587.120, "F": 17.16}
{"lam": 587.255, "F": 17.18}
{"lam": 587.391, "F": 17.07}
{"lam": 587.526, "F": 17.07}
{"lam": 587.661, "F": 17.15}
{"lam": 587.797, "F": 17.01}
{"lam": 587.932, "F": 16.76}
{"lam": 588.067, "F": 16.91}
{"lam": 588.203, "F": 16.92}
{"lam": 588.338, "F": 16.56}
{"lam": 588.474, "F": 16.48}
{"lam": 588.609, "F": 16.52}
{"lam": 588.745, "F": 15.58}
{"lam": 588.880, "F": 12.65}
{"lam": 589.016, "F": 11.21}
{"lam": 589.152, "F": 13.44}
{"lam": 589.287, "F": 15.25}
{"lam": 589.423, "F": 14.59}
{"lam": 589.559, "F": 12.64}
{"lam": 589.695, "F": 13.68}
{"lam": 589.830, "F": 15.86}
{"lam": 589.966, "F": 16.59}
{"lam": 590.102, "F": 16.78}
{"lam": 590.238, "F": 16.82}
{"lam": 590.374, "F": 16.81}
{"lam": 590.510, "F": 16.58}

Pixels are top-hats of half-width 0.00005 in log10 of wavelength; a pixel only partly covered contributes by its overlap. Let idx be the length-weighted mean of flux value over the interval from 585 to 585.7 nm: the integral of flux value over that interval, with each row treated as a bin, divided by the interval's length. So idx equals 16.8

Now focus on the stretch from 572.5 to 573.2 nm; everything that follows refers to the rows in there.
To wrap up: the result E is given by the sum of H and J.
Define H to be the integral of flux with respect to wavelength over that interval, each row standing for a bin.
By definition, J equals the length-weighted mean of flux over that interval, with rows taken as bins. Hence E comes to 29.0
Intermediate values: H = 12.0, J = 17.1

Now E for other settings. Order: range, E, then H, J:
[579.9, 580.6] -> 29.5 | 12.1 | 17.3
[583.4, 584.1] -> 29.4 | 12.1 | 17.3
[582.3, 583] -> 29.3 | 12.0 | 17.2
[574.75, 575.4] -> 28.1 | 11.1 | 17.0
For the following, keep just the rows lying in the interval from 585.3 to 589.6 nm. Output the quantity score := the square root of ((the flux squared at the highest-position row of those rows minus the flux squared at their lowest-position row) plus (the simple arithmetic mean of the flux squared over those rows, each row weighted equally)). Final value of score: 11.7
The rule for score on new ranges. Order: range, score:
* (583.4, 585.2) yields 17.1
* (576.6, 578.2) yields 15.8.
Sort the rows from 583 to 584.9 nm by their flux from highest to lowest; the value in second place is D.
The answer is 17.38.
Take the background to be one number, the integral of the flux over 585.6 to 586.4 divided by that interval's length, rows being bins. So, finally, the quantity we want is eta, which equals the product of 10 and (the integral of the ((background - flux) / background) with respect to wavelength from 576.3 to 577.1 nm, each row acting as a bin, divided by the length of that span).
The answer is -0.48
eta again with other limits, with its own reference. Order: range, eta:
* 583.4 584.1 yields -0.56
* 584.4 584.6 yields -0.64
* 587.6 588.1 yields -0.36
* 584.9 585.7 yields -0.32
